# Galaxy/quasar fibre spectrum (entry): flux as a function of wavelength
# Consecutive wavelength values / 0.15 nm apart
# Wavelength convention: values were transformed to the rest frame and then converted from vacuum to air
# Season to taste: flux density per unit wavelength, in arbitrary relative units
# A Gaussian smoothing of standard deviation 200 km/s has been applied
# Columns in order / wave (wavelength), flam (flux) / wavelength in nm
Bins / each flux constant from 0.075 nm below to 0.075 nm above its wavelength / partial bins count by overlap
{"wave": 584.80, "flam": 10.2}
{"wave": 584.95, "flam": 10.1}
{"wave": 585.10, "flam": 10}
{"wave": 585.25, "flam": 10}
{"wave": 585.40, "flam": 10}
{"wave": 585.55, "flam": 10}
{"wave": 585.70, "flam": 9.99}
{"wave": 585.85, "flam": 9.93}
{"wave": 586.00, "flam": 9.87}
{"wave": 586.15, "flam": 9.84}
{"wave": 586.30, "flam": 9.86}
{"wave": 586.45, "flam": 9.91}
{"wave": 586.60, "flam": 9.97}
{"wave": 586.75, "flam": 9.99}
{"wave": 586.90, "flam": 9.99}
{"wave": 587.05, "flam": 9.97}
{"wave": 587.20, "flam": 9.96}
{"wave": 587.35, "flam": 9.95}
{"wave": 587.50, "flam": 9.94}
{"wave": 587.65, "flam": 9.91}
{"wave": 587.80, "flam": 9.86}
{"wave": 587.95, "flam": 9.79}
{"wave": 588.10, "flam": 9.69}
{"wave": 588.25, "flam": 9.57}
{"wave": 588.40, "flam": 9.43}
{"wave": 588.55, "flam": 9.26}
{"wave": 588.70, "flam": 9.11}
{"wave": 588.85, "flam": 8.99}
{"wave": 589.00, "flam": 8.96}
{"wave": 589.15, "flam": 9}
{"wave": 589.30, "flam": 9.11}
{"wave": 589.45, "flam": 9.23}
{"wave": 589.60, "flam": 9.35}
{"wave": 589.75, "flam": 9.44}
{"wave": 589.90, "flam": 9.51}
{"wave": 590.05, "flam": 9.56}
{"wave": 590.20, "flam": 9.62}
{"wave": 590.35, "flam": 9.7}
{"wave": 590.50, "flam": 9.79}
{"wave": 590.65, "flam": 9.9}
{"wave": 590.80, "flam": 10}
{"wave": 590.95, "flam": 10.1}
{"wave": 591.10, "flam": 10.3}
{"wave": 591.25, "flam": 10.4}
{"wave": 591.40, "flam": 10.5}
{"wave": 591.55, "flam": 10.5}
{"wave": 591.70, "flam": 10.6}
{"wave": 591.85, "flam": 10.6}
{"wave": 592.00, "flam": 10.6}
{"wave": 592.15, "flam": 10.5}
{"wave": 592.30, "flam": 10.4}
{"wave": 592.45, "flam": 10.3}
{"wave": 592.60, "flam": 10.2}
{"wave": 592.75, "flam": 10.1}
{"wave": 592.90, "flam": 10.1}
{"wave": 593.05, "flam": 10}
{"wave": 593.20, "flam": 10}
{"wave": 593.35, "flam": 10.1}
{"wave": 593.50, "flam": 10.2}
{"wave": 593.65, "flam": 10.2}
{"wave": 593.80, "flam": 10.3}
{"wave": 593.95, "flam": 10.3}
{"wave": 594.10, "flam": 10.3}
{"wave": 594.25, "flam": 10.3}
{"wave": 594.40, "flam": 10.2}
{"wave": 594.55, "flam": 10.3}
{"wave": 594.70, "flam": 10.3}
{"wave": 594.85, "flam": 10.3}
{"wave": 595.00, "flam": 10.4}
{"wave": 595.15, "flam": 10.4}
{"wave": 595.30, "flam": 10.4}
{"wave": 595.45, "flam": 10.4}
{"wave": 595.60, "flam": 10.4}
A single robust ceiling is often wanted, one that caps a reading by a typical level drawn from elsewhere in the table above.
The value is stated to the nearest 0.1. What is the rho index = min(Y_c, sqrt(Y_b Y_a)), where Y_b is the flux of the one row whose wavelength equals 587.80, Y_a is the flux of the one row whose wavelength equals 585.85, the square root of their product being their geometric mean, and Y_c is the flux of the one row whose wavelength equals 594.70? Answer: 9.9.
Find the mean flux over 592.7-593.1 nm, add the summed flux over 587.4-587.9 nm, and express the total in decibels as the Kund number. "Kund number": 16.0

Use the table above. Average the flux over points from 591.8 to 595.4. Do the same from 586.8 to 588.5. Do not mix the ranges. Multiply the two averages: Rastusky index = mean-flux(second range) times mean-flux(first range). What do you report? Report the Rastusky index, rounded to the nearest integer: 101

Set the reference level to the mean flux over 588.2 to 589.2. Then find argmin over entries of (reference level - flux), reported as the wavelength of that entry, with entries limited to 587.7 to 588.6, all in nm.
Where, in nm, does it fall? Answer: 587.80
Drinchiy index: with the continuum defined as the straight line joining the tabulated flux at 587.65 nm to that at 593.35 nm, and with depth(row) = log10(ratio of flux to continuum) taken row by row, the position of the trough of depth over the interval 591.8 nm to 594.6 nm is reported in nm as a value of 593.20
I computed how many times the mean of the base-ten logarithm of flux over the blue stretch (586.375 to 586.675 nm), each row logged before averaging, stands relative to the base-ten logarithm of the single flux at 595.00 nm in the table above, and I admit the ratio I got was 0.98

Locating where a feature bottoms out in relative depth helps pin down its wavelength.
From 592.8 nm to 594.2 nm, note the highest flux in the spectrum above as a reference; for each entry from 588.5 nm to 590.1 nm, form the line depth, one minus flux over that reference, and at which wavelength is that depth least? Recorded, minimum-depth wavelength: 590.05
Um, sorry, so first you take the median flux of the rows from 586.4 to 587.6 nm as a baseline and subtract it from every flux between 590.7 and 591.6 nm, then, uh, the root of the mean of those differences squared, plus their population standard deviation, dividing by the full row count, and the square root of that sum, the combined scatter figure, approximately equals 0.76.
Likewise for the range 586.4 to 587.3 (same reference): 0.23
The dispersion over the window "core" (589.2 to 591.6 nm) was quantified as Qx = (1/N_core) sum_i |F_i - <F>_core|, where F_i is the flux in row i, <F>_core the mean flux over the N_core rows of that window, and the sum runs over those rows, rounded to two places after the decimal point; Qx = 0.38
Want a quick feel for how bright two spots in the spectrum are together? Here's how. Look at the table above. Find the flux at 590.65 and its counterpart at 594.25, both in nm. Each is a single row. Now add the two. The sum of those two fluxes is 20.2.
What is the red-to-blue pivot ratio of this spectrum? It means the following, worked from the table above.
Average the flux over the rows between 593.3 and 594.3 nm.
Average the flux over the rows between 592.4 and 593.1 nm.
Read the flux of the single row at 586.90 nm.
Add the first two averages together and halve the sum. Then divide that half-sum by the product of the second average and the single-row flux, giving 0.101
